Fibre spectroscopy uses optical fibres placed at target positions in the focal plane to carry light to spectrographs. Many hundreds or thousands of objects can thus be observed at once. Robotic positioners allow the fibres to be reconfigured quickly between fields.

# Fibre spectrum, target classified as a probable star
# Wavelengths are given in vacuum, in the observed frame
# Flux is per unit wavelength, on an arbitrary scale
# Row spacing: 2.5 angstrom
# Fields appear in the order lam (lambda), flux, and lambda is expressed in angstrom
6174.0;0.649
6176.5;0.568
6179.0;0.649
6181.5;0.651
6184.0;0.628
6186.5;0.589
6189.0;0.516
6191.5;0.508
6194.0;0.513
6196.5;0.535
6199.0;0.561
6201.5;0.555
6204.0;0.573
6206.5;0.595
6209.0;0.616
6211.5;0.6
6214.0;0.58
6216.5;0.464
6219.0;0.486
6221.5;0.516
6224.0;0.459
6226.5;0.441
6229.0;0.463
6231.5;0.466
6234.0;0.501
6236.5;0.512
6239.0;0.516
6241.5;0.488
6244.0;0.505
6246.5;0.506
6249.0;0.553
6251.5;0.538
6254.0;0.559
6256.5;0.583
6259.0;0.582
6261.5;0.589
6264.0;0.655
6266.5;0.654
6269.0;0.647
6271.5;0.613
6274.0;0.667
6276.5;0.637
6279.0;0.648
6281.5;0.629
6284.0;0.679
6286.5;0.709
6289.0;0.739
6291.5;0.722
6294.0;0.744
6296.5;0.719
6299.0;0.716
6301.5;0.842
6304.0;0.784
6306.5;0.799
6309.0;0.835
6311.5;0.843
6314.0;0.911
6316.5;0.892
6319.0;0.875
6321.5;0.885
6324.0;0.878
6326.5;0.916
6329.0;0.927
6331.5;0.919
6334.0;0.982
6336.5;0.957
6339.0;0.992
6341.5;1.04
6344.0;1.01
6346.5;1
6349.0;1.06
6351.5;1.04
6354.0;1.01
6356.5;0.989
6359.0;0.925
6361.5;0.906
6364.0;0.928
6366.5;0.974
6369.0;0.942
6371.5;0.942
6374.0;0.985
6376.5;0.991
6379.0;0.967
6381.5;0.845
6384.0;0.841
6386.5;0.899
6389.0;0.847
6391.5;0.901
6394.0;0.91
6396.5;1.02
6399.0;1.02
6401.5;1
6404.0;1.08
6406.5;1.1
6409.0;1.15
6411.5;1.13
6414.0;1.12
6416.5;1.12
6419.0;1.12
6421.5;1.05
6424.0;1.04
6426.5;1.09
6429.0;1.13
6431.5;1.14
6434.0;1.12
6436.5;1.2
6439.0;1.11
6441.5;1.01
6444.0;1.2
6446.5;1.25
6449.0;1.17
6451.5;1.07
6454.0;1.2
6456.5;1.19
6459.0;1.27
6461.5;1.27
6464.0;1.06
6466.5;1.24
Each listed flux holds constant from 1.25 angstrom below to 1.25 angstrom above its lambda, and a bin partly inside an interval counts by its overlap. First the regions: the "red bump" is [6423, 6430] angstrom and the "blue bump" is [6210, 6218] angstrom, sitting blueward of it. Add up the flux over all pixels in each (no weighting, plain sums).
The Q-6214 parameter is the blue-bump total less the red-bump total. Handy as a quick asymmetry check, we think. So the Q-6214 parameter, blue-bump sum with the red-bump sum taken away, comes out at -1.6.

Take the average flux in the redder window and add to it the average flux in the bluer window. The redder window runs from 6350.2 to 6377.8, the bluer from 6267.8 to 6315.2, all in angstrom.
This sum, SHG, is 1.70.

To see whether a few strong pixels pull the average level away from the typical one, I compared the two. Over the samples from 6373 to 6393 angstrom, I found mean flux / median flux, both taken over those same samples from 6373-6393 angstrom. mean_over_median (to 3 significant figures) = 1.01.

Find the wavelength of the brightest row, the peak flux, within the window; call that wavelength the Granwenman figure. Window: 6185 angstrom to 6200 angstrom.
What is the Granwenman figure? 6186.5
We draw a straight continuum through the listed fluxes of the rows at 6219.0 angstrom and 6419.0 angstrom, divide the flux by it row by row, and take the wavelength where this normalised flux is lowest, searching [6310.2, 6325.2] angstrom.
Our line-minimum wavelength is 6324.0 angstrom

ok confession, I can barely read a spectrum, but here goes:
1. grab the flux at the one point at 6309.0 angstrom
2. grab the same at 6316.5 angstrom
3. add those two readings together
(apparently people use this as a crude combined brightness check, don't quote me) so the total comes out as 1.73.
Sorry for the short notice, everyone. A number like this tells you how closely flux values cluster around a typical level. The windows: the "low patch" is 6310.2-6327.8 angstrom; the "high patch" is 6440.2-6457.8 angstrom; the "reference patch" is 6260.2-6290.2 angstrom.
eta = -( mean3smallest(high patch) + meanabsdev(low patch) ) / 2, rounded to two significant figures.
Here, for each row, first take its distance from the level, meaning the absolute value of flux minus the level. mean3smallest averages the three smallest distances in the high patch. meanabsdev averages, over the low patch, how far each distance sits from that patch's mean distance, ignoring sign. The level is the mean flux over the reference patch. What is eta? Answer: -0.22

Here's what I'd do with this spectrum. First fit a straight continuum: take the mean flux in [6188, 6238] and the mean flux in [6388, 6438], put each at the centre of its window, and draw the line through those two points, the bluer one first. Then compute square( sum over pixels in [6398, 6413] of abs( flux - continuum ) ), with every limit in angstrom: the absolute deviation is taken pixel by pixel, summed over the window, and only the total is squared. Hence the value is 0.09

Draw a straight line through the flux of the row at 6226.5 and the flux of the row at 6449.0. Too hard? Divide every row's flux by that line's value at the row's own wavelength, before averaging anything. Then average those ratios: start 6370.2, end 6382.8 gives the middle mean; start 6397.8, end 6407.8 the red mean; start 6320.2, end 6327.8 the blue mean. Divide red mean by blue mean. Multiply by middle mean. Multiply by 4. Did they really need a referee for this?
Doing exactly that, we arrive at 3.56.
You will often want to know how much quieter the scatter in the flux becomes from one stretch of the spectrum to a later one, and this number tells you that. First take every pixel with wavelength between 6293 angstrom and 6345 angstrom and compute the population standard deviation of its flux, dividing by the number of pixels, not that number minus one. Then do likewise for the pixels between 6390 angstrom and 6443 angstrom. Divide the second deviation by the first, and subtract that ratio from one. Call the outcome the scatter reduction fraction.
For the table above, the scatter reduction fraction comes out 0.17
